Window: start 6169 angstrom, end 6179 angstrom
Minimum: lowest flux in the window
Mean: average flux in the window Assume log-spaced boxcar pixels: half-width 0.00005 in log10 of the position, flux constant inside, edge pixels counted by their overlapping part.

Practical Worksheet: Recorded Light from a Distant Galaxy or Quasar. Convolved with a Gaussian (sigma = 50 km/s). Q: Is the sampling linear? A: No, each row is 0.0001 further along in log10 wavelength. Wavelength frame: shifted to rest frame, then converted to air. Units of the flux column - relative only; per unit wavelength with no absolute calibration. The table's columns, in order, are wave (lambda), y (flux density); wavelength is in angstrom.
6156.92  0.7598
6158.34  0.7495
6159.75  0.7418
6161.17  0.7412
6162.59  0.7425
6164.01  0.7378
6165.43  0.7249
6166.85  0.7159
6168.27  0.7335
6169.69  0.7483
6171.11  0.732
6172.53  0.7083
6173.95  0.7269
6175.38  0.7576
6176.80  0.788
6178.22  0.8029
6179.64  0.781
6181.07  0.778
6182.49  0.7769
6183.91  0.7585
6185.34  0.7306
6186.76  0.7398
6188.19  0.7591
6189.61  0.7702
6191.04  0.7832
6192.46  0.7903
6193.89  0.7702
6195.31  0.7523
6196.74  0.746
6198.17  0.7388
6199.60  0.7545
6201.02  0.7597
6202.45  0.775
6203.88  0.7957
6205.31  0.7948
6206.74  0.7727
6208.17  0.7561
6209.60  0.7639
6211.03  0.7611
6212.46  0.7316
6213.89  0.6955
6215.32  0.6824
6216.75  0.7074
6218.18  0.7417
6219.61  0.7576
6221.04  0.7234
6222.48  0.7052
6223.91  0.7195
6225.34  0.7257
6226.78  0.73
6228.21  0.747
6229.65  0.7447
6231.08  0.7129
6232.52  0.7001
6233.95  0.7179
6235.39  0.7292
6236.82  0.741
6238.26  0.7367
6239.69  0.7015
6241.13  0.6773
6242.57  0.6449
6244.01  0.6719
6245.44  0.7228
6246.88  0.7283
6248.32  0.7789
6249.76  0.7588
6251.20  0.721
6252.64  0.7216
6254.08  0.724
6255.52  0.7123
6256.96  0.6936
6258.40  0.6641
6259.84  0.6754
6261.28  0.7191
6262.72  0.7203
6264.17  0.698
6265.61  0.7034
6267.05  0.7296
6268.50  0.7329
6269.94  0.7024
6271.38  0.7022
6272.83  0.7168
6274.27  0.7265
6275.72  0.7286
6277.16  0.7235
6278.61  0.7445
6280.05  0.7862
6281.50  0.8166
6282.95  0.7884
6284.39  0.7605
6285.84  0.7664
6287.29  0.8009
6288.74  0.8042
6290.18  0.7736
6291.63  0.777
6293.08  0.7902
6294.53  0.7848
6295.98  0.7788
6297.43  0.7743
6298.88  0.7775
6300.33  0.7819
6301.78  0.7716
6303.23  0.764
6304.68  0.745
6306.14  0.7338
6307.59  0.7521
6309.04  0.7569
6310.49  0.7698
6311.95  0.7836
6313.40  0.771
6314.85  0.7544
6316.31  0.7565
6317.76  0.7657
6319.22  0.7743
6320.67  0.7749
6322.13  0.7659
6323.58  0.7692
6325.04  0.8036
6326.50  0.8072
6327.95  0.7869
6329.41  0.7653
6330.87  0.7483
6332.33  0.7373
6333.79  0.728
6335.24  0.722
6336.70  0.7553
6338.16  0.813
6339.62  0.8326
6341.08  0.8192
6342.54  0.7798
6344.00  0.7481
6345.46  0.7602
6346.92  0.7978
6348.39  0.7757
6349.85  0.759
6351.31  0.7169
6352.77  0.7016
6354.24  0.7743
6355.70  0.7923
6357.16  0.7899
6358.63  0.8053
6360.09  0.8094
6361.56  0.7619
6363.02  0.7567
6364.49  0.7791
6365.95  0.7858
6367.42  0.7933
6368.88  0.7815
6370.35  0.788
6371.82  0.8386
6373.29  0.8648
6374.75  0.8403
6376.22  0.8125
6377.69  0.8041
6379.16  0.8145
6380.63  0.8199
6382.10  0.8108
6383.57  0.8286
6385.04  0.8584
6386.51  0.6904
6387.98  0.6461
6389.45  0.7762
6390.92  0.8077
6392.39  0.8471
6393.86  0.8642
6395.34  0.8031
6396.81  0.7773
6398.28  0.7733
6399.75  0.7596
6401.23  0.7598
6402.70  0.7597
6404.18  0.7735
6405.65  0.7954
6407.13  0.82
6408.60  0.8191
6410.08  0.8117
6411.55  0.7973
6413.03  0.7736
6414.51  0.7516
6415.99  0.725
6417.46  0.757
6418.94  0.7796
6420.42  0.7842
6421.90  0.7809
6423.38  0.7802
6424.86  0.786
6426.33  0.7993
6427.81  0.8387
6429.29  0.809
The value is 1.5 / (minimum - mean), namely -34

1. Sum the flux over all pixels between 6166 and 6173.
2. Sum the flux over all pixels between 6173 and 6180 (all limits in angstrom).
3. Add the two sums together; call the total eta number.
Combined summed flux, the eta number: 7.49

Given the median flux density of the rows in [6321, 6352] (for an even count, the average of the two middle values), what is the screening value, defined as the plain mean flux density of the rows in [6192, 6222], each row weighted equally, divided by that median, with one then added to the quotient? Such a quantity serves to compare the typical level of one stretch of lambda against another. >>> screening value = 1.98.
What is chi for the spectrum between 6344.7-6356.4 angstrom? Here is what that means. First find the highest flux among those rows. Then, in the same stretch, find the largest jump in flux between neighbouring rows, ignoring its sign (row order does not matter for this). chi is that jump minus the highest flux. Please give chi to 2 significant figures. -0.73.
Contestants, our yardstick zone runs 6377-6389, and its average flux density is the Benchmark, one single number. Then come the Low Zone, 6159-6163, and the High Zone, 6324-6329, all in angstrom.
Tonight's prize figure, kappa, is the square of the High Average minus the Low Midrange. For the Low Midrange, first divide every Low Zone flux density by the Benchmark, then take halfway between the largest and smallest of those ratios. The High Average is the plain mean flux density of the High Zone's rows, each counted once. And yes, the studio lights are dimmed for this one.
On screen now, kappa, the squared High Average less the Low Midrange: -0.31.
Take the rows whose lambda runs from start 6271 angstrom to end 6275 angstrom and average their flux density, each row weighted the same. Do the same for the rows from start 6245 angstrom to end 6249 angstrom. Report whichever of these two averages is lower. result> 0.715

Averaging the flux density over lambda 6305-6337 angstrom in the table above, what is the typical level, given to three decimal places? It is 0.763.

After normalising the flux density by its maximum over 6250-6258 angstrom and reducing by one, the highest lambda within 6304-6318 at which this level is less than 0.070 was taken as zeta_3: 6317.76 angstrom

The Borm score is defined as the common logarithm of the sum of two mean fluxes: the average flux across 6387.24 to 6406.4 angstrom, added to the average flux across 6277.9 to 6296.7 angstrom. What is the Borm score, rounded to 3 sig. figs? 0.194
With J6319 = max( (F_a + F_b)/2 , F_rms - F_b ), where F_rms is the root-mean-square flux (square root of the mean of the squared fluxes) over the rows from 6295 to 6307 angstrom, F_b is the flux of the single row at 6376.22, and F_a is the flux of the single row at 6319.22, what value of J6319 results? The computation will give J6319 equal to 0.793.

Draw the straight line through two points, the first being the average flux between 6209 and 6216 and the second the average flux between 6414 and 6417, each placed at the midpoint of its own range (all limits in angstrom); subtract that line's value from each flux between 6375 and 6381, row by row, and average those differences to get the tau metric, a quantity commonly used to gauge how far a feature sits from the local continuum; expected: 0.077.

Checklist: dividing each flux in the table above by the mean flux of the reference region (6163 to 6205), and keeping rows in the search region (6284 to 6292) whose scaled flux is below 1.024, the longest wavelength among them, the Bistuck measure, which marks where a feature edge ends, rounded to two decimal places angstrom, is 6290.18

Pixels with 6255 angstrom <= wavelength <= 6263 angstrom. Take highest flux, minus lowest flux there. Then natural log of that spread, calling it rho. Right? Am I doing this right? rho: -2.9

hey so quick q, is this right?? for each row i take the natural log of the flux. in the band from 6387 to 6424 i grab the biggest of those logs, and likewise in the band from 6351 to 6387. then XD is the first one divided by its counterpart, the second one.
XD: 1.00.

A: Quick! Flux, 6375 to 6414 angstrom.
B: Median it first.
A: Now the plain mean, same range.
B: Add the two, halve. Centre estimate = 0.80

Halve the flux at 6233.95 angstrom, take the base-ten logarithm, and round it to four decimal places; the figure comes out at -0.4450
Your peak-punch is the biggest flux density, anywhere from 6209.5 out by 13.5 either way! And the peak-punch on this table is 0.7957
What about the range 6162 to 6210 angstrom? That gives 0.8029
